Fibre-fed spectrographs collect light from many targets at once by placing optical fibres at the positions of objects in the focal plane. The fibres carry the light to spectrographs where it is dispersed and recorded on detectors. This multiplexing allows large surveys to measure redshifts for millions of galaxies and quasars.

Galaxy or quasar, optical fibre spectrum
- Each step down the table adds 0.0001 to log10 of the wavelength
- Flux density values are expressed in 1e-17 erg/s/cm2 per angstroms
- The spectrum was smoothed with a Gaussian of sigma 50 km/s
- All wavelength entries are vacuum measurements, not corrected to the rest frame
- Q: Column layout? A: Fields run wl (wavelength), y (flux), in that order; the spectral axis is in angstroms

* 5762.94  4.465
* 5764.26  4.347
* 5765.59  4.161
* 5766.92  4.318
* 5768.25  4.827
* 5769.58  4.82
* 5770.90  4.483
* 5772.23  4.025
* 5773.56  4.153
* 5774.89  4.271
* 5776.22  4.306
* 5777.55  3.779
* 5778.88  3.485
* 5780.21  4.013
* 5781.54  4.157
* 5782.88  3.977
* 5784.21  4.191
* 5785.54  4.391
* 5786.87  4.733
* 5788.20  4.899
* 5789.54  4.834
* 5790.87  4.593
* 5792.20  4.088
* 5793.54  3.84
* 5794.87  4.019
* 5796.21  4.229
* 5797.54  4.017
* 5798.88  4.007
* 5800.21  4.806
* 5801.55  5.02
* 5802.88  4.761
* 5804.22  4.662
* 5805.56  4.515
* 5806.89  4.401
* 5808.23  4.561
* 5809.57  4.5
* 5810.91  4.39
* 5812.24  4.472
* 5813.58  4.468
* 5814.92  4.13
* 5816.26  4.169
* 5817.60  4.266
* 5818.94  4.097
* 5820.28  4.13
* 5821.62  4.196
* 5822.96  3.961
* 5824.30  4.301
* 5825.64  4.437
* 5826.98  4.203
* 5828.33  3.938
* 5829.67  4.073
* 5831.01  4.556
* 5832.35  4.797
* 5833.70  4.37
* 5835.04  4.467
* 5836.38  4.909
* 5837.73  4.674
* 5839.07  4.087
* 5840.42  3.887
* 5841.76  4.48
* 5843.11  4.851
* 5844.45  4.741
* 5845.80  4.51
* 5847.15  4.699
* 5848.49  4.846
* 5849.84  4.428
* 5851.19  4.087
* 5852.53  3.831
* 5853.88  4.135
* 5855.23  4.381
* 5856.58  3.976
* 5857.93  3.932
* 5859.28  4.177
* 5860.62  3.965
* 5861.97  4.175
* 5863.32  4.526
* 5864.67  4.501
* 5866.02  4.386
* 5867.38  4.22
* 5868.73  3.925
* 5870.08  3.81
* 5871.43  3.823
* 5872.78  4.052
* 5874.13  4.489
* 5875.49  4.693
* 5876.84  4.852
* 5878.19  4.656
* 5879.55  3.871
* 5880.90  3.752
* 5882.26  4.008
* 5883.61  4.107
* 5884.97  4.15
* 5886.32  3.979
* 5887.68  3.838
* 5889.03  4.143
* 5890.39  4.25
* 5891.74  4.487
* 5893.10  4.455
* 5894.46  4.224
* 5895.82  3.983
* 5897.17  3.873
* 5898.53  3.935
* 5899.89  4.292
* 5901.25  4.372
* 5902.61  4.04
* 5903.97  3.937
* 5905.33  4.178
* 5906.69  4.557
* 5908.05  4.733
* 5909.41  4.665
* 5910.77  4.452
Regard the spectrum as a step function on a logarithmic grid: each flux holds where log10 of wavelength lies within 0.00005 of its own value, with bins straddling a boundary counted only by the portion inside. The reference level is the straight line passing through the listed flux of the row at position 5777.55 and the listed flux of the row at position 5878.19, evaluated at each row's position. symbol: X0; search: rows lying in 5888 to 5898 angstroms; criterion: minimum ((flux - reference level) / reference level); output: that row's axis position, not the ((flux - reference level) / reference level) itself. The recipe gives 5897.17 angstroms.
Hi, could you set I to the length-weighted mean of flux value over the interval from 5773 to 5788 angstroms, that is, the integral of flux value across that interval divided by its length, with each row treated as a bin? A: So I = 4.16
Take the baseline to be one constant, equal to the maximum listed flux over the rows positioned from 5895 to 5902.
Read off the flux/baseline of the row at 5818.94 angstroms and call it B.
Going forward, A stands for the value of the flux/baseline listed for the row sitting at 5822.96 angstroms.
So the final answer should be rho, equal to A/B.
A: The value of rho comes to 0.97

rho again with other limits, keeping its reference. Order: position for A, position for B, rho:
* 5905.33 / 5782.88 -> 1.05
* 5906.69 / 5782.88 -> 1.15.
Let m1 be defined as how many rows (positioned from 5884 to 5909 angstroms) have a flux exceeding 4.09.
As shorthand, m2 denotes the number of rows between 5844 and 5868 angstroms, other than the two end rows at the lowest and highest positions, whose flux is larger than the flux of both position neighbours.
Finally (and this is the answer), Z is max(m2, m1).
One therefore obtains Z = 11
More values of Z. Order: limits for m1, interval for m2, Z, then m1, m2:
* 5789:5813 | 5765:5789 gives 13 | 13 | 3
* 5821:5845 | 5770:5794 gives 13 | 13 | 3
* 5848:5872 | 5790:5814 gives 10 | 10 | 4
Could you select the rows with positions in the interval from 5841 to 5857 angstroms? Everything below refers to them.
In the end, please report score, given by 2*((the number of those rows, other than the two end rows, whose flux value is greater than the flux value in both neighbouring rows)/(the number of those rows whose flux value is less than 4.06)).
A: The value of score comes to 3.0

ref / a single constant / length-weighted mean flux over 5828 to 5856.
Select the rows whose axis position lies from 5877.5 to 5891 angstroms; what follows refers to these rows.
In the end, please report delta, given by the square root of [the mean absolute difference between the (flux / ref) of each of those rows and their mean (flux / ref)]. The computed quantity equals 0.205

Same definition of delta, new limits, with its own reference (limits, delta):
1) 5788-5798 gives 0.279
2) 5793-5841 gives 0.241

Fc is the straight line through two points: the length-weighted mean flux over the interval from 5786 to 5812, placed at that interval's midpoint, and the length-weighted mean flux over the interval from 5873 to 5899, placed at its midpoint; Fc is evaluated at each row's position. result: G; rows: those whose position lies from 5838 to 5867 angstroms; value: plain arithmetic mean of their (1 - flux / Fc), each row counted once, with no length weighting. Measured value -0.003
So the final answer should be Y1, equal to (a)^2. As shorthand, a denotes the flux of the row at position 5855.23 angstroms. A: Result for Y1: 19.2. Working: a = 4.381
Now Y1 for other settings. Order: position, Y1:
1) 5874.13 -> 20.2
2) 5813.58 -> 20.0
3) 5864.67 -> 20.3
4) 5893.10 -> 19.8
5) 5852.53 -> 14.7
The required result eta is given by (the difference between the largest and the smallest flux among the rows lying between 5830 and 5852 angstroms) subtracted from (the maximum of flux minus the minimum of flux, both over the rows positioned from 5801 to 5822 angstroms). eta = -0.10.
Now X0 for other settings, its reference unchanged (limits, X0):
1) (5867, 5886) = 5880.90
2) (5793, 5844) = 5840.42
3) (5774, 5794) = 5778.88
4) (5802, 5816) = 5814.92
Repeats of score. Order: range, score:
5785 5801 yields 1.0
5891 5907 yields 0.4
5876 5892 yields 0.4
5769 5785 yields 0.8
